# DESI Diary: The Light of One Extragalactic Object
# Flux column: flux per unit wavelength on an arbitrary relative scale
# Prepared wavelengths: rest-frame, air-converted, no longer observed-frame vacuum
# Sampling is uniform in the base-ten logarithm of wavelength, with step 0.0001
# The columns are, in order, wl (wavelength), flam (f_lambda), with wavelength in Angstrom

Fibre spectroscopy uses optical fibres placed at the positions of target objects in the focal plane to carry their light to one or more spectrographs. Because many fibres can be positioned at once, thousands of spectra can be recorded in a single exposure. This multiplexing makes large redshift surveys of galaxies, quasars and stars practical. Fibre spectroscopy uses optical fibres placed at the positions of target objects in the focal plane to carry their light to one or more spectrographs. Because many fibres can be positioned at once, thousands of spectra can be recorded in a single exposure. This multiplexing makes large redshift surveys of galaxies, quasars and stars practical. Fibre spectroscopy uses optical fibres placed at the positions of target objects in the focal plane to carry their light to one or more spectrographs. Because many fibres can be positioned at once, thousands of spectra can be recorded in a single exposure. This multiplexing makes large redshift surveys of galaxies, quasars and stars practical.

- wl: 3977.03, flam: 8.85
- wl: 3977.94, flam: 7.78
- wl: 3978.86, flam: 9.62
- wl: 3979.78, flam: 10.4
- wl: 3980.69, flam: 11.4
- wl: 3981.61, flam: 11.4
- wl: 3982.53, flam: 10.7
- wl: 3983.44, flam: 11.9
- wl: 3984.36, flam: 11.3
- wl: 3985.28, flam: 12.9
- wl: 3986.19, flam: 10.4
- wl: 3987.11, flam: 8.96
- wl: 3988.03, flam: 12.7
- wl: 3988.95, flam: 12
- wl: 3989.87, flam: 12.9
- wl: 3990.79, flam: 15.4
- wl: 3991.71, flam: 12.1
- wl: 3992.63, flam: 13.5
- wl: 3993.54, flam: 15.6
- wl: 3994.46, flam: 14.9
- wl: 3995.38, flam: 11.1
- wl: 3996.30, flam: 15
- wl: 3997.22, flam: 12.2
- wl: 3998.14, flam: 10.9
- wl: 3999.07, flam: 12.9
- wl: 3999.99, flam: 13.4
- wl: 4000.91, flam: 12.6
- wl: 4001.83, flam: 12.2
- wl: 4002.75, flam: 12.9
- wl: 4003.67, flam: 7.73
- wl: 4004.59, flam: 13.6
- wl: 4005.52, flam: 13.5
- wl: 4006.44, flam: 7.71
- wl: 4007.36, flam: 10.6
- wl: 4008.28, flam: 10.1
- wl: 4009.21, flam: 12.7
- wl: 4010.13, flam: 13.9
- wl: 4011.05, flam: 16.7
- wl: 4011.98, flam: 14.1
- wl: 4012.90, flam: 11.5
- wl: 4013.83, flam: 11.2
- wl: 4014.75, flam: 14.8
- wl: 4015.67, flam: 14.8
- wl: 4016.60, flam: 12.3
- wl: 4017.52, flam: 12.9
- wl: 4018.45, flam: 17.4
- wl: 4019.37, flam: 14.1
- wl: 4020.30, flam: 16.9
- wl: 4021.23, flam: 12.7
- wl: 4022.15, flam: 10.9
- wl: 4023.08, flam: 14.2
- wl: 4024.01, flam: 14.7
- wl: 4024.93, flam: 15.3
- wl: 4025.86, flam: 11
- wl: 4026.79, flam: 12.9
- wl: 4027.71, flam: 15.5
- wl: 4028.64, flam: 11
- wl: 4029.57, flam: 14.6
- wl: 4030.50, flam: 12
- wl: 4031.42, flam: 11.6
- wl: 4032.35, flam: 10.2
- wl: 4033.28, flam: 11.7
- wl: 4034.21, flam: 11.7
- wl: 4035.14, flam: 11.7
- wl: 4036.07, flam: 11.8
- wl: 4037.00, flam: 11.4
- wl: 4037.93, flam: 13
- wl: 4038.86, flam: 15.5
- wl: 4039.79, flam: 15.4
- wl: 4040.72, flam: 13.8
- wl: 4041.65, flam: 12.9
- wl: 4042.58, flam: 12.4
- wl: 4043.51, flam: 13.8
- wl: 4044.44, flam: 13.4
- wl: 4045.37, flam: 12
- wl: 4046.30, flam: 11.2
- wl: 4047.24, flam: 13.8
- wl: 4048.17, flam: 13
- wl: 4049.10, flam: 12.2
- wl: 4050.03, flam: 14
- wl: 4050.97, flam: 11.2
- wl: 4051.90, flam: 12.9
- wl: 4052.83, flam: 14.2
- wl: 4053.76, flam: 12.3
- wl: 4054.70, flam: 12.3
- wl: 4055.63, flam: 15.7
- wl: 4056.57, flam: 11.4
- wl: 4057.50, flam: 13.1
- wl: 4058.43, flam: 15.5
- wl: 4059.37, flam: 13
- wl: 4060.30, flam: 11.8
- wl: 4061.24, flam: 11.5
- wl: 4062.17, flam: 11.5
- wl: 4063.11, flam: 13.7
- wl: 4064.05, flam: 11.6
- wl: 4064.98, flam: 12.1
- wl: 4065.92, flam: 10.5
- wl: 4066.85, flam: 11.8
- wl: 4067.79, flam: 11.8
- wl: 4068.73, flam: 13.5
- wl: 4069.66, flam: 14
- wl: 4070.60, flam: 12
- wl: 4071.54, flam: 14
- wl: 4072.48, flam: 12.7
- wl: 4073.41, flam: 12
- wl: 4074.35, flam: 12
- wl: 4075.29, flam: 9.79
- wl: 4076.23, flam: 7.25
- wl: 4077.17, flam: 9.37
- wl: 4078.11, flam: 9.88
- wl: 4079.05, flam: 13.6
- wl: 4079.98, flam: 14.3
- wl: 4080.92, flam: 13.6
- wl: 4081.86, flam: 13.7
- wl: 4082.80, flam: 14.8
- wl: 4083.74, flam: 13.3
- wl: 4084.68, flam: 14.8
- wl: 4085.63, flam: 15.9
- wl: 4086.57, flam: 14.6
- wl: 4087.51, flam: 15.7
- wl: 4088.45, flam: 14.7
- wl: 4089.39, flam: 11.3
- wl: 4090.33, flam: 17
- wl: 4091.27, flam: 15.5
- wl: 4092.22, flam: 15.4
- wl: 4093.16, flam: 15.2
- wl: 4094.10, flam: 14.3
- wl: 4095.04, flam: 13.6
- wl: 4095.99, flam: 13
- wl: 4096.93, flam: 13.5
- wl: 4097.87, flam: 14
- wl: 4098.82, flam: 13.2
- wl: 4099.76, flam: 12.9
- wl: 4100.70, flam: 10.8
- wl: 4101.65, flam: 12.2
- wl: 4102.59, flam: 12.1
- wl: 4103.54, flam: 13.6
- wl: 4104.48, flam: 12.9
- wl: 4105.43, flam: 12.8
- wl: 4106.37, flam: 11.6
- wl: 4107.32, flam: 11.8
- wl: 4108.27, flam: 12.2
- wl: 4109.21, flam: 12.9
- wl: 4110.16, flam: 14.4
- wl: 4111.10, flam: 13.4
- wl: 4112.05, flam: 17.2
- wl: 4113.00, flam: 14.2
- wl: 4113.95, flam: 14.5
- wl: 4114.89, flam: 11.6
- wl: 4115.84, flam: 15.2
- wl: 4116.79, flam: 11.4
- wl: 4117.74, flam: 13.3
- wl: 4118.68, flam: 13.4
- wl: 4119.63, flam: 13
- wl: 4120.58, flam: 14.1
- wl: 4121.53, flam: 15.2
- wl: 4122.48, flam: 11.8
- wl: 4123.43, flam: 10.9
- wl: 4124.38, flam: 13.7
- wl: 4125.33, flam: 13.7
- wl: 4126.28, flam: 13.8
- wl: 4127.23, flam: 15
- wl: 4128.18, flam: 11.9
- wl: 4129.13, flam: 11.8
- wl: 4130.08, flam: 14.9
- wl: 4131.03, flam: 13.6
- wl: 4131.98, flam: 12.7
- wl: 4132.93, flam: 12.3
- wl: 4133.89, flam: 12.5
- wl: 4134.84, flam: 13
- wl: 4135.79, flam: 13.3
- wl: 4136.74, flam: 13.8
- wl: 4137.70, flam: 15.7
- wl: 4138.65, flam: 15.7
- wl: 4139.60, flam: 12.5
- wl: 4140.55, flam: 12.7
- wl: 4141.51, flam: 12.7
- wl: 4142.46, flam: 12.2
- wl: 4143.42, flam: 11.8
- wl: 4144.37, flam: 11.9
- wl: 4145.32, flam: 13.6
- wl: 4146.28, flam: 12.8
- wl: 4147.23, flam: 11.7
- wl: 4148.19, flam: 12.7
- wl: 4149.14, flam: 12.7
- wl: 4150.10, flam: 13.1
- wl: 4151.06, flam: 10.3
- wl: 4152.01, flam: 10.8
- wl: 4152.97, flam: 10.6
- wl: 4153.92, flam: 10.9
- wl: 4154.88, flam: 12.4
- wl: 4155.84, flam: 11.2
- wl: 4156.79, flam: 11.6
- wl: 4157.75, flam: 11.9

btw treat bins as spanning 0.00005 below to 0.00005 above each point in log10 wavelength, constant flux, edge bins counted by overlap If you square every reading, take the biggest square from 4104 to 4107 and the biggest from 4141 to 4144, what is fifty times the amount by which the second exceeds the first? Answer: -256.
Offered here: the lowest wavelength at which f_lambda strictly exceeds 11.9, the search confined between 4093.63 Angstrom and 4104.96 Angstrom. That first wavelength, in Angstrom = 4094.10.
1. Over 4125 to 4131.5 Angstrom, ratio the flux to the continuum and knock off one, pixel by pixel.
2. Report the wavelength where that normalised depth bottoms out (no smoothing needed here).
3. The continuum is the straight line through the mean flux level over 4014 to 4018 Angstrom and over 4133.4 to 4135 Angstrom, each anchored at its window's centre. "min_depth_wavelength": 4129.13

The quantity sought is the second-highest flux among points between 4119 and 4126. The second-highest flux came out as 14.1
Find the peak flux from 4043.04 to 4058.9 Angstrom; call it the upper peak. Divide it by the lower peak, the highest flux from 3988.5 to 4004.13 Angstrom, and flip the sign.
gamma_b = -1.01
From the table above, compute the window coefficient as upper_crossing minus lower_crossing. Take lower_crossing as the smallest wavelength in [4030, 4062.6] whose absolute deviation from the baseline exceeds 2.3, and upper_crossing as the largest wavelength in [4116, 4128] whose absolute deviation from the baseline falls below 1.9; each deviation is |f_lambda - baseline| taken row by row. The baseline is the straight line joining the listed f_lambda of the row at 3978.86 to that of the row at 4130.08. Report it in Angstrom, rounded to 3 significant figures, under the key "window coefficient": 88.4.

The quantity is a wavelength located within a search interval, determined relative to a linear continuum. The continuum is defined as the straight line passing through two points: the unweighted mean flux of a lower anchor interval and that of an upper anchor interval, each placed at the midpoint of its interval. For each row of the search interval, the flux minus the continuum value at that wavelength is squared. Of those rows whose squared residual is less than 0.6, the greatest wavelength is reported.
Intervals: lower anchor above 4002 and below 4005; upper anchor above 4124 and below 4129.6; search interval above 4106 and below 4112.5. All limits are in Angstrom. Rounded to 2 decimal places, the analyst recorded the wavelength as 4111.10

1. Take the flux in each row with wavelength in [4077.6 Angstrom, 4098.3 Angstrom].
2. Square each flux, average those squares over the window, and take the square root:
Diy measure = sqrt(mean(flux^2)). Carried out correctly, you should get 14.25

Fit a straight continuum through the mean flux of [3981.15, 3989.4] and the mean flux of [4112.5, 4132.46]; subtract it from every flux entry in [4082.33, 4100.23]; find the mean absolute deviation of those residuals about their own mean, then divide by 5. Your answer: 0.22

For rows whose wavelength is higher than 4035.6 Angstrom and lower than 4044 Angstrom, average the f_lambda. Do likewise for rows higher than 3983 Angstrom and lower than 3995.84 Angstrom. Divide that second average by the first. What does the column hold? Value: 0.941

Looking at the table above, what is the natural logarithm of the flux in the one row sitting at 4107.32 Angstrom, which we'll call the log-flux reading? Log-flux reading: 2.47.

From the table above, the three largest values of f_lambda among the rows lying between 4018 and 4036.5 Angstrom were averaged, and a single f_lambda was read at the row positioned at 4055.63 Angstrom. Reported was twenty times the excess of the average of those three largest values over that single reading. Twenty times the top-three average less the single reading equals 18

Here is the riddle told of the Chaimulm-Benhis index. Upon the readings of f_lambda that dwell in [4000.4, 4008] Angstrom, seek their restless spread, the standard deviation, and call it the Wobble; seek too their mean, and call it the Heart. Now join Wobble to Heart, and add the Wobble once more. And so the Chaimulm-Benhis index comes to 16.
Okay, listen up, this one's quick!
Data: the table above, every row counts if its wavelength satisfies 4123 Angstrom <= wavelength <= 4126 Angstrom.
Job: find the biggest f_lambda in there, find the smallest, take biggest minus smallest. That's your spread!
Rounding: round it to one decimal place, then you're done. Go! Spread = 2.8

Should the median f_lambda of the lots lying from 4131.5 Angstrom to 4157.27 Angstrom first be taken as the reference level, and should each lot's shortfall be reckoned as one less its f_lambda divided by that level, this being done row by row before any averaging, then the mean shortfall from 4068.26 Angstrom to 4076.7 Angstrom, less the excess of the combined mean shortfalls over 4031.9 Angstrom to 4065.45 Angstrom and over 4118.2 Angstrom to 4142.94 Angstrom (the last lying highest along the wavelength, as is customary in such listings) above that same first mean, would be 0.2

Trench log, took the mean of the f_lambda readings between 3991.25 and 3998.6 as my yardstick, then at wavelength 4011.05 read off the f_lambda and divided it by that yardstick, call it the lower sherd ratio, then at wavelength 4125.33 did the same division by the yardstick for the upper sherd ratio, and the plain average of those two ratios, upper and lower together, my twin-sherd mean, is 1.15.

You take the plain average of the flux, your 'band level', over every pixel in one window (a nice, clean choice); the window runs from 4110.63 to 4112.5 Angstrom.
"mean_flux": 15.3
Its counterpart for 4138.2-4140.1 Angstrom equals 14.1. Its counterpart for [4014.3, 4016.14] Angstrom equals 14.8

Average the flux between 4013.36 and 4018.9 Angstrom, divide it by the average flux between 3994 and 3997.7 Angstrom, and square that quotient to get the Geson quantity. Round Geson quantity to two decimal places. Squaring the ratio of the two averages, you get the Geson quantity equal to 1.09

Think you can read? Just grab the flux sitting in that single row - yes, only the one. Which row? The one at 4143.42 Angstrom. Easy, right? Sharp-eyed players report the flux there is 11.8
